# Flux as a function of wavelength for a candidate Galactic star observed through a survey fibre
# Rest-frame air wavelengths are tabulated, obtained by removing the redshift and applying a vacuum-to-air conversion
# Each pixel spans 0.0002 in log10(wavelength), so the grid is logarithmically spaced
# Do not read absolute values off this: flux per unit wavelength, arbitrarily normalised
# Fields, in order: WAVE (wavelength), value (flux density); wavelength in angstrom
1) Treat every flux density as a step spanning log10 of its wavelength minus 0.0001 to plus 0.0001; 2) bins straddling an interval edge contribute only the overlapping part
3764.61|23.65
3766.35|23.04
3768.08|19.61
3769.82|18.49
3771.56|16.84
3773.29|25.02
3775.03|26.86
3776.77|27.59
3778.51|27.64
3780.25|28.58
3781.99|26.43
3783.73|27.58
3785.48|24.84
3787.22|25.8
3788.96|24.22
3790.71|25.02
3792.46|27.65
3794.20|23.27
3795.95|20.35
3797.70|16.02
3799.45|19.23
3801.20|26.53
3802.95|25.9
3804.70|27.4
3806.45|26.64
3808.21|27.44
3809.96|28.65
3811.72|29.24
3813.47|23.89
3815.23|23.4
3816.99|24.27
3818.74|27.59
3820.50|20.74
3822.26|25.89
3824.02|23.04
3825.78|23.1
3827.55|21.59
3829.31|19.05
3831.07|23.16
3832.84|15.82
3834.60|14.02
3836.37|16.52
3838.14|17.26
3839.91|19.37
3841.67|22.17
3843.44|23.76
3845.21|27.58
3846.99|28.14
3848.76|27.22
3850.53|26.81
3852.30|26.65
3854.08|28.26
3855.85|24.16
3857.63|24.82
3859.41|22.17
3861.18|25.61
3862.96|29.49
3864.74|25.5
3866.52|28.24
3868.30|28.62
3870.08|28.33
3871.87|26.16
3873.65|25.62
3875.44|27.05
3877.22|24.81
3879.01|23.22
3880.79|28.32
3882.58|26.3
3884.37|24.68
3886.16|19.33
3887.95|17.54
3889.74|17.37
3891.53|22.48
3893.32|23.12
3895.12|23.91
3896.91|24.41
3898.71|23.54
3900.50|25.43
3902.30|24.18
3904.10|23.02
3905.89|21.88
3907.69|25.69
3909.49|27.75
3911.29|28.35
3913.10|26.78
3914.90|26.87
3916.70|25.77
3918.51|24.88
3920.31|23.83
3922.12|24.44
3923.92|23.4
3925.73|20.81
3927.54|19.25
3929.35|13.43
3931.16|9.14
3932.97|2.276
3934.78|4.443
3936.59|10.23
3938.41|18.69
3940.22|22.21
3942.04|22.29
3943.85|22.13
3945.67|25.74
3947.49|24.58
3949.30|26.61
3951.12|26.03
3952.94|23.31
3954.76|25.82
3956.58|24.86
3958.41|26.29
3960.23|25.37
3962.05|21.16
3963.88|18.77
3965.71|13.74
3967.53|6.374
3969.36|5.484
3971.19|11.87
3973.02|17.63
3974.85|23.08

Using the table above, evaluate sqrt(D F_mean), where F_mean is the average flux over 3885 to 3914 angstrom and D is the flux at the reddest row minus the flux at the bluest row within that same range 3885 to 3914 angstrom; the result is 13.2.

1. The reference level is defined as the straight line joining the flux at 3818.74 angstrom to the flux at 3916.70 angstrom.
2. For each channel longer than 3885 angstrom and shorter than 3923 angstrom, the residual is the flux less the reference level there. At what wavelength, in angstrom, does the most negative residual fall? 3889.74 angstrom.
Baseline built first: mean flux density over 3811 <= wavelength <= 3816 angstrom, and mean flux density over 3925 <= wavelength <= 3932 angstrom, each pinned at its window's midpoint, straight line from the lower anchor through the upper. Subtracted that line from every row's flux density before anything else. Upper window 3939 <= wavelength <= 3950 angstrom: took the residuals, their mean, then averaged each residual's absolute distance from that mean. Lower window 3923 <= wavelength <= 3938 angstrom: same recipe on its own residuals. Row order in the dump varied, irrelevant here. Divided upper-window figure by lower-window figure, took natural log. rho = -1.1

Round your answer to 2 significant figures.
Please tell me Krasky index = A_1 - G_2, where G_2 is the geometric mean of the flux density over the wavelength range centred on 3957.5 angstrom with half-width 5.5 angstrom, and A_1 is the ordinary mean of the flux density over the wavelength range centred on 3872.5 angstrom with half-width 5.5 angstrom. 2.4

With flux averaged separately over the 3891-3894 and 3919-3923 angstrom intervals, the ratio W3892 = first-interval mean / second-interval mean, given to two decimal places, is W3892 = 0.94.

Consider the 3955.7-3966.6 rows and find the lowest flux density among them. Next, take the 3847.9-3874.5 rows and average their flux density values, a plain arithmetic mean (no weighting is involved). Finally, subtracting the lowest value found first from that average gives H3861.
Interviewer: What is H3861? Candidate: 13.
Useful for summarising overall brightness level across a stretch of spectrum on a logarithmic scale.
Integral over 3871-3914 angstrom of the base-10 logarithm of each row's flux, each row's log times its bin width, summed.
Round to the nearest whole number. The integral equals 59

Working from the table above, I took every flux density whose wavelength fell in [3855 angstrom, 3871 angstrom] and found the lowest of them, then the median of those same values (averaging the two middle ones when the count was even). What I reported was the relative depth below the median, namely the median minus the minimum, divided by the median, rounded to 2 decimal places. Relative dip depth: 0.13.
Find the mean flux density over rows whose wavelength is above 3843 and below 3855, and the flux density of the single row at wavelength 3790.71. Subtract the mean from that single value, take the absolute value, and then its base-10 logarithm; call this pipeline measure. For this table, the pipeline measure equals 0.3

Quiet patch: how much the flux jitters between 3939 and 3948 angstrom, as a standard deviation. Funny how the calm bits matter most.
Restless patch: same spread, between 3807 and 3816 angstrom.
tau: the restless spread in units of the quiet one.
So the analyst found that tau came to 1.6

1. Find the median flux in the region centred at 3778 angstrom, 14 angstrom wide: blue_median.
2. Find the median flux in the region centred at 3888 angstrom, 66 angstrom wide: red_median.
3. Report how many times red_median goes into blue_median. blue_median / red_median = 1.09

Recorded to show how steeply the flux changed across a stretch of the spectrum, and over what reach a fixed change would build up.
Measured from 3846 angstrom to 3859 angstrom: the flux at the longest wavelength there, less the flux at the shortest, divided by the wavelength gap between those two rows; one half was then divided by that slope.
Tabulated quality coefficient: -1.6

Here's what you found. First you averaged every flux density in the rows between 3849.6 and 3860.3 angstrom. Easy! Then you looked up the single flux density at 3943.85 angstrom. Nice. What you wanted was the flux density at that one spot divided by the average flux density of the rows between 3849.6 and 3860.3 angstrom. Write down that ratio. 0.87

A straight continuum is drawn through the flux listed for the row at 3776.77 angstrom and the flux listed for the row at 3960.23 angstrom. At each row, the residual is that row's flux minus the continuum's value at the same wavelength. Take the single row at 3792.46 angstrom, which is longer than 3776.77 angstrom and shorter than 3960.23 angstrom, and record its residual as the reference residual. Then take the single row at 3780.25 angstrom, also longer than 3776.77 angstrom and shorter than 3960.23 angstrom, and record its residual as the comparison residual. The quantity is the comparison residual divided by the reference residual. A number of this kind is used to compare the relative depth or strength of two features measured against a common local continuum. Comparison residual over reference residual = 4.1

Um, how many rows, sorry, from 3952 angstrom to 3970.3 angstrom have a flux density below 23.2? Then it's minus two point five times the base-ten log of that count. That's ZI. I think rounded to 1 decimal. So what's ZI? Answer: -1.7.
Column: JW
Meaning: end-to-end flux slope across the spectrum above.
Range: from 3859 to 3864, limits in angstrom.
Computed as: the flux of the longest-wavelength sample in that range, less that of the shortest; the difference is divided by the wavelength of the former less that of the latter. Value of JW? 2.1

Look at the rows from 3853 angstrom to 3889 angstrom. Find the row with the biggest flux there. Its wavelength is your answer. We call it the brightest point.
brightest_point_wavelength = 3862.96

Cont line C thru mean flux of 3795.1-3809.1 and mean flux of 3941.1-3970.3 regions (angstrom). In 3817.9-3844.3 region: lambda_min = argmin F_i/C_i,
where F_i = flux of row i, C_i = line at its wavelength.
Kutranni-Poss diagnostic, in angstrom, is 3834.60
